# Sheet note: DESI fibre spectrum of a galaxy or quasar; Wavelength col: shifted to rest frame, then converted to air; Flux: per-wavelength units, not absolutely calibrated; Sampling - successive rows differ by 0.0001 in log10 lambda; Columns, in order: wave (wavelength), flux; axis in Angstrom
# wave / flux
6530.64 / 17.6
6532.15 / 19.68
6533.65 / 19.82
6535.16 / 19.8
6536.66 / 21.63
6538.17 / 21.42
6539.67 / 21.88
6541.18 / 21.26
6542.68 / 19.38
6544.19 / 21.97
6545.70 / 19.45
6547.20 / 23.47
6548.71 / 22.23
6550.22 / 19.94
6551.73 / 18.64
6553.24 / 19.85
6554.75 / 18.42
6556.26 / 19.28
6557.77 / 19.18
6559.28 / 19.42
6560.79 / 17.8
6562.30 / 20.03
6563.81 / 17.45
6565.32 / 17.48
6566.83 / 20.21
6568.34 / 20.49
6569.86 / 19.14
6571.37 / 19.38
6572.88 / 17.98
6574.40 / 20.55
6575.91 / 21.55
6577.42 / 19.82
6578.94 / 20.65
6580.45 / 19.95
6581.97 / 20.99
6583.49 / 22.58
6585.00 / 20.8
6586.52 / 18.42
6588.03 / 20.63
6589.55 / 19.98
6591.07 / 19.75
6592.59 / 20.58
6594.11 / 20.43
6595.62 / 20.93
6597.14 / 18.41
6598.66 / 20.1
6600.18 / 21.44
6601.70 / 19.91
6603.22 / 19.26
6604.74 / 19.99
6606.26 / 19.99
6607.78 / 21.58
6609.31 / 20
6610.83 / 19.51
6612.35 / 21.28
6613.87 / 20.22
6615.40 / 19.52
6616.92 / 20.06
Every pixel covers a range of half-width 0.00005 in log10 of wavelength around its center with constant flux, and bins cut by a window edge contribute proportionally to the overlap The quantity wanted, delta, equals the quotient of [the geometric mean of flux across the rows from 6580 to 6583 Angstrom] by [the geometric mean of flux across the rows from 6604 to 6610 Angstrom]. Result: 1.00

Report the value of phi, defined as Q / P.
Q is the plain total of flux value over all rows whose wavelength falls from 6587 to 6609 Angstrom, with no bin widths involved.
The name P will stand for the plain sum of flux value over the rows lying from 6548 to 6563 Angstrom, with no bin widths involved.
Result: 1.5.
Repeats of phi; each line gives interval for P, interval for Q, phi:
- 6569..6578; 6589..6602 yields 1.5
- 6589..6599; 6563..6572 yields 0.8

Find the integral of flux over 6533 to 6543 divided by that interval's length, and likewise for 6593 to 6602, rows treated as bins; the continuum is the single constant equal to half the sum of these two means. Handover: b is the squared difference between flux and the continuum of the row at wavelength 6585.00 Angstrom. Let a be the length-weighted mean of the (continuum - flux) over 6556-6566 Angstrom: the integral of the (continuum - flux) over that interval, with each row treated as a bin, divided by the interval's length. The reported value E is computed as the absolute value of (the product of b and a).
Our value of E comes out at 0.1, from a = 1.9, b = 0.1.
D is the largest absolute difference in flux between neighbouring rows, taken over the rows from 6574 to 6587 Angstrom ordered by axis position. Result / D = 2.38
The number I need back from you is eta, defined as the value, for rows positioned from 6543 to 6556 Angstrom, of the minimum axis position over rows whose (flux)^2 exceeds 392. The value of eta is 6544.19 Angstrom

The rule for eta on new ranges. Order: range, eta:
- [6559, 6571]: 6562.30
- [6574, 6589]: 6574.40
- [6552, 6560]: 6553.24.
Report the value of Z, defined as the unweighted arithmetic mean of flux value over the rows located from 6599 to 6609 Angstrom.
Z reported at 20.4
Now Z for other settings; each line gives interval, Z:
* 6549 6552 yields 19.3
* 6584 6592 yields 19.9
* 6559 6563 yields 19.1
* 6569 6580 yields 19.9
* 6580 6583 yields 20.5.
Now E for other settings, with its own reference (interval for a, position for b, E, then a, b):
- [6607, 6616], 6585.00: 0.0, 0.2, 0.1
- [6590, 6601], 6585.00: 0.0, 0.3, 0.1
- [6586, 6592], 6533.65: 0.4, 0.8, 0.5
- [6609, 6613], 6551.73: 0.9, 0.3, 3.6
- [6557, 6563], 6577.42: 0.7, 1.4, 0.5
